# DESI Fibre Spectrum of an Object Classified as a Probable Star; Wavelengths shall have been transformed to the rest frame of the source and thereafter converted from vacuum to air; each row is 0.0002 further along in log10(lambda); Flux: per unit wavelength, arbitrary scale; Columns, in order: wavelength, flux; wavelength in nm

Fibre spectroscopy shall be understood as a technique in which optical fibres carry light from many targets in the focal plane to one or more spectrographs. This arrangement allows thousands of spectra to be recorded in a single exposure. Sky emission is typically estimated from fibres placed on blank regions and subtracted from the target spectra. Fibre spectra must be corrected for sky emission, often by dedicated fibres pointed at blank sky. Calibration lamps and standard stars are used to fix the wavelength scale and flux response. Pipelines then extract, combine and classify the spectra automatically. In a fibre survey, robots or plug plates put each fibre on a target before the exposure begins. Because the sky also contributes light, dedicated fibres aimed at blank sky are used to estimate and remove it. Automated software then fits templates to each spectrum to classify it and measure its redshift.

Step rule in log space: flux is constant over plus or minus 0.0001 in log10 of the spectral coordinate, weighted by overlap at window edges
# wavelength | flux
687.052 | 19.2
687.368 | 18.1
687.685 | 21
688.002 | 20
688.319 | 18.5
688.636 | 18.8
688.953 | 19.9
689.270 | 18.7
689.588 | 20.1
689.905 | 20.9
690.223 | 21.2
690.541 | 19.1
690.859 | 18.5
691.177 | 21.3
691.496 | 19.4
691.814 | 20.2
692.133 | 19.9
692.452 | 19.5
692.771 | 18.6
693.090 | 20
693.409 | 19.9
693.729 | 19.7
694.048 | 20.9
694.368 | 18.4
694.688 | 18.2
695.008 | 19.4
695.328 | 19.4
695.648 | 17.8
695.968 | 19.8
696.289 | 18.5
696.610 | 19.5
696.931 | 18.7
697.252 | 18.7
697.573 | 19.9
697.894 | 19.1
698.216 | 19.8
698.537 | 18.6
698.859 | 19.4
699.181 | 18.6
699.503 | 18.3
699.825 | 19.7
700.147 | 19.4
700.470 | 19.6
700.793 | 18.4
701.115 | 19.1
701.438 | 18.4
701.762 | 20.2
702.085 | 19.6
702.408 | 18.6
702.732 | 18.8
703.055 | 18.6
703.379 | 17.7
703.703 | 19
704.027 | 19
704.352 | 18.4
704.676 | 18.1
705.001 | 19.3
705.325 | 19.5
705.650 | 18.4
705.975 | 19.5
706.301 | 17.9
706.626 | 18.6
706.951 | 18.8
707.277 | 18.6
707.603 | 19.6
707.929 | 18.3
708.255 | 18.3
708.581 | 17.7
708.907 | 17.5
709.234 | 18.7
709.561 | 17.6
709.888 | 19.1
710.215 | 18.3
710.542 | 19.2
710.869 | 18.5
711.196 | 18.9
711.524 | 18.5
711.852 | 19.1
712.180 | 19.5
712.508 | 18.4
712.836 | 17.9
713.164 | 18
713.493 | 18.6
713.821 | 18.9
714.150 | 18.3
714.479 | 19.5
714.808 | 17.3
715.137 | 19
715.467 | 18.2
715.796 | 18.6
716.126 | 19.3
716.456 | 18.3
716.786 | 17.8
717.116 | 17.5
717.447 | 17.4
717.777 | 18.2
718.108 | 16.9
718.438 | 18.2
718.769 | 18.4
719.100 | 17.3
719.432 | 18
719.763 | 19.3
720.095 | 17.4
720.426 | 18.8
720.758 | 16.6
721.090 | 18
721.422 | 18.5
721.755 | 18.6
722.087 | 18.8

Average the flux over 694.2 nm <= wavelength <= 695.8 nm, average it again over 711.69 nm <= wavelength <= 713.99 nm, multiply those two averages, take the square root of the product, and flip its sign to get -18.6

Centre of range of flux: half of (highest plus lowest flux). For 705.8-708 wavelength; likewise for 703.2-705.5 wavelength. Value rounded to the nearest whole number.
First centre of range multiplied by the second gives 349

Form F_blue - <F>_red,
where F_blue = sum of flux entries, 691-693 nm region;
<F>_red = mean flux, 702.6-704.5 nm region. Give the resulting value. 100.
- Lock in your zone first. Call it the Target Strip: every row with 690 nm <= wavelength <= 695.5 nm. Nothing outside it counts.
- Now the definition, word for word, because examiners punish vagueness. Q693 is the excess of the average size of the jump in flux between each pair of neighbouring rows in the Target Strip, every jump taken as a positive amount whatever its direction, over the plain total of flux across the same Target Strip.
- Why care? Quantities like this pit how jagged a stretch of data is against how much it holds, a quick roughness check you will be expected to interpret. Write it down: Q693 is -333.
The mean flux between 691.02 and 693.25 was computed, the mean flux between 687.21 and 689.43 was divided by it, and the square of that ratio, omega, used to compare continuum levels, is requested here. 0.94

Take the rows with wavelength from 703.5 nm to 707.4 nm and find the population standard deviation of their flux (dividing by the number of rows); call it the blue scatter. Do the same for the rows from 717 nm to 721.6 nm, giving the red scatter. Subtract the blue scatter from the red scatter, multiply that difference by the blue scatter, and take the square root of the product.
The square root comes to 0.33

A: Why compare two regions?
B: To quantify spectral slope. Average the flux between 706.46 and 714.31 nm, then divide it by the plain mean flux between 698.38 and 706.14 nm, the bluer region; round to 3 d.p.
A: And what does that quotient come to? 0.980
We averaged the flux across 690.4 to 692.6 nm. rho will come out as 19.7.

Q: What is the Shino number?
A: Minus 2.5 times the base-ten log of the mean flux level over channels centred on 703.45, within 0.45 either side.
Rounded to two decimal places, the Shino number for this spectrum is -3.16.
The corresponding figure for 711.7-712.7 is -3.20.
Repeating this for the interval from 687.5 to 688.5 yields -3.24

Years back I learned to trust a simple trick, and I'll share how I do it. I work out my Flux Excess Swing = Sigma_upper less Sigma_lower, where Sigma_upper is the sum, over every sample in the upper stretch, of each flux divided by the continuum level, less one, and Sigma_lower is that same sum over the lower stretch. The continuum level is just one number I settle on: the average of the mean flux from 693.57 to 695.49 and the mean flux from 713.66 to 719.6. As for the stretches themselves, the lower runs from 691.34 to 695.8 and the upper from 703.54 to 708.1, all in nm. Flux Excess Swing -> -0.4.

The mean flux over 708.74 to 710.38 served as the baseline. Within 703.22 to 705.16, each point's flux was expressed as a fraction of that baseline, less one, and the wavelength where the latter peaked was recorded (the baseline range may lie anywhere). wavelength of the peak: 705.001 nm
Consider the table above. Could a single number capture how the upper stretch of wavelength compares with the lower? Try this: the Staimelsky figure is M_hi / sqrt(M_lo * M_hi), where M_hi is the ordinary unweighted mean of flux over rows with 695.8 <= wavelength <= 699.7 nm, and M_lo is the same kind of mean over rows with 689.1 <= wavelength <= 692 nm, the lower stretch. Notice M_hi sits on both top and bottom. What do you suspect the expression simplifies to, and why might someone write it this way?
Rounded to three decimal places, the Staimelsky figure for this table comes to 0.978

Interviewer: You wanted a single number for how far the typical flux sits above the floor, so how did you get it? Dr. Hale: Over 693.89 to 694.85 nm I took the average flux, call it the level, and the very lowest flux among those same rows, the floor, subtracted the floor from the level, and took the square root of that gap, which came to 0.98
